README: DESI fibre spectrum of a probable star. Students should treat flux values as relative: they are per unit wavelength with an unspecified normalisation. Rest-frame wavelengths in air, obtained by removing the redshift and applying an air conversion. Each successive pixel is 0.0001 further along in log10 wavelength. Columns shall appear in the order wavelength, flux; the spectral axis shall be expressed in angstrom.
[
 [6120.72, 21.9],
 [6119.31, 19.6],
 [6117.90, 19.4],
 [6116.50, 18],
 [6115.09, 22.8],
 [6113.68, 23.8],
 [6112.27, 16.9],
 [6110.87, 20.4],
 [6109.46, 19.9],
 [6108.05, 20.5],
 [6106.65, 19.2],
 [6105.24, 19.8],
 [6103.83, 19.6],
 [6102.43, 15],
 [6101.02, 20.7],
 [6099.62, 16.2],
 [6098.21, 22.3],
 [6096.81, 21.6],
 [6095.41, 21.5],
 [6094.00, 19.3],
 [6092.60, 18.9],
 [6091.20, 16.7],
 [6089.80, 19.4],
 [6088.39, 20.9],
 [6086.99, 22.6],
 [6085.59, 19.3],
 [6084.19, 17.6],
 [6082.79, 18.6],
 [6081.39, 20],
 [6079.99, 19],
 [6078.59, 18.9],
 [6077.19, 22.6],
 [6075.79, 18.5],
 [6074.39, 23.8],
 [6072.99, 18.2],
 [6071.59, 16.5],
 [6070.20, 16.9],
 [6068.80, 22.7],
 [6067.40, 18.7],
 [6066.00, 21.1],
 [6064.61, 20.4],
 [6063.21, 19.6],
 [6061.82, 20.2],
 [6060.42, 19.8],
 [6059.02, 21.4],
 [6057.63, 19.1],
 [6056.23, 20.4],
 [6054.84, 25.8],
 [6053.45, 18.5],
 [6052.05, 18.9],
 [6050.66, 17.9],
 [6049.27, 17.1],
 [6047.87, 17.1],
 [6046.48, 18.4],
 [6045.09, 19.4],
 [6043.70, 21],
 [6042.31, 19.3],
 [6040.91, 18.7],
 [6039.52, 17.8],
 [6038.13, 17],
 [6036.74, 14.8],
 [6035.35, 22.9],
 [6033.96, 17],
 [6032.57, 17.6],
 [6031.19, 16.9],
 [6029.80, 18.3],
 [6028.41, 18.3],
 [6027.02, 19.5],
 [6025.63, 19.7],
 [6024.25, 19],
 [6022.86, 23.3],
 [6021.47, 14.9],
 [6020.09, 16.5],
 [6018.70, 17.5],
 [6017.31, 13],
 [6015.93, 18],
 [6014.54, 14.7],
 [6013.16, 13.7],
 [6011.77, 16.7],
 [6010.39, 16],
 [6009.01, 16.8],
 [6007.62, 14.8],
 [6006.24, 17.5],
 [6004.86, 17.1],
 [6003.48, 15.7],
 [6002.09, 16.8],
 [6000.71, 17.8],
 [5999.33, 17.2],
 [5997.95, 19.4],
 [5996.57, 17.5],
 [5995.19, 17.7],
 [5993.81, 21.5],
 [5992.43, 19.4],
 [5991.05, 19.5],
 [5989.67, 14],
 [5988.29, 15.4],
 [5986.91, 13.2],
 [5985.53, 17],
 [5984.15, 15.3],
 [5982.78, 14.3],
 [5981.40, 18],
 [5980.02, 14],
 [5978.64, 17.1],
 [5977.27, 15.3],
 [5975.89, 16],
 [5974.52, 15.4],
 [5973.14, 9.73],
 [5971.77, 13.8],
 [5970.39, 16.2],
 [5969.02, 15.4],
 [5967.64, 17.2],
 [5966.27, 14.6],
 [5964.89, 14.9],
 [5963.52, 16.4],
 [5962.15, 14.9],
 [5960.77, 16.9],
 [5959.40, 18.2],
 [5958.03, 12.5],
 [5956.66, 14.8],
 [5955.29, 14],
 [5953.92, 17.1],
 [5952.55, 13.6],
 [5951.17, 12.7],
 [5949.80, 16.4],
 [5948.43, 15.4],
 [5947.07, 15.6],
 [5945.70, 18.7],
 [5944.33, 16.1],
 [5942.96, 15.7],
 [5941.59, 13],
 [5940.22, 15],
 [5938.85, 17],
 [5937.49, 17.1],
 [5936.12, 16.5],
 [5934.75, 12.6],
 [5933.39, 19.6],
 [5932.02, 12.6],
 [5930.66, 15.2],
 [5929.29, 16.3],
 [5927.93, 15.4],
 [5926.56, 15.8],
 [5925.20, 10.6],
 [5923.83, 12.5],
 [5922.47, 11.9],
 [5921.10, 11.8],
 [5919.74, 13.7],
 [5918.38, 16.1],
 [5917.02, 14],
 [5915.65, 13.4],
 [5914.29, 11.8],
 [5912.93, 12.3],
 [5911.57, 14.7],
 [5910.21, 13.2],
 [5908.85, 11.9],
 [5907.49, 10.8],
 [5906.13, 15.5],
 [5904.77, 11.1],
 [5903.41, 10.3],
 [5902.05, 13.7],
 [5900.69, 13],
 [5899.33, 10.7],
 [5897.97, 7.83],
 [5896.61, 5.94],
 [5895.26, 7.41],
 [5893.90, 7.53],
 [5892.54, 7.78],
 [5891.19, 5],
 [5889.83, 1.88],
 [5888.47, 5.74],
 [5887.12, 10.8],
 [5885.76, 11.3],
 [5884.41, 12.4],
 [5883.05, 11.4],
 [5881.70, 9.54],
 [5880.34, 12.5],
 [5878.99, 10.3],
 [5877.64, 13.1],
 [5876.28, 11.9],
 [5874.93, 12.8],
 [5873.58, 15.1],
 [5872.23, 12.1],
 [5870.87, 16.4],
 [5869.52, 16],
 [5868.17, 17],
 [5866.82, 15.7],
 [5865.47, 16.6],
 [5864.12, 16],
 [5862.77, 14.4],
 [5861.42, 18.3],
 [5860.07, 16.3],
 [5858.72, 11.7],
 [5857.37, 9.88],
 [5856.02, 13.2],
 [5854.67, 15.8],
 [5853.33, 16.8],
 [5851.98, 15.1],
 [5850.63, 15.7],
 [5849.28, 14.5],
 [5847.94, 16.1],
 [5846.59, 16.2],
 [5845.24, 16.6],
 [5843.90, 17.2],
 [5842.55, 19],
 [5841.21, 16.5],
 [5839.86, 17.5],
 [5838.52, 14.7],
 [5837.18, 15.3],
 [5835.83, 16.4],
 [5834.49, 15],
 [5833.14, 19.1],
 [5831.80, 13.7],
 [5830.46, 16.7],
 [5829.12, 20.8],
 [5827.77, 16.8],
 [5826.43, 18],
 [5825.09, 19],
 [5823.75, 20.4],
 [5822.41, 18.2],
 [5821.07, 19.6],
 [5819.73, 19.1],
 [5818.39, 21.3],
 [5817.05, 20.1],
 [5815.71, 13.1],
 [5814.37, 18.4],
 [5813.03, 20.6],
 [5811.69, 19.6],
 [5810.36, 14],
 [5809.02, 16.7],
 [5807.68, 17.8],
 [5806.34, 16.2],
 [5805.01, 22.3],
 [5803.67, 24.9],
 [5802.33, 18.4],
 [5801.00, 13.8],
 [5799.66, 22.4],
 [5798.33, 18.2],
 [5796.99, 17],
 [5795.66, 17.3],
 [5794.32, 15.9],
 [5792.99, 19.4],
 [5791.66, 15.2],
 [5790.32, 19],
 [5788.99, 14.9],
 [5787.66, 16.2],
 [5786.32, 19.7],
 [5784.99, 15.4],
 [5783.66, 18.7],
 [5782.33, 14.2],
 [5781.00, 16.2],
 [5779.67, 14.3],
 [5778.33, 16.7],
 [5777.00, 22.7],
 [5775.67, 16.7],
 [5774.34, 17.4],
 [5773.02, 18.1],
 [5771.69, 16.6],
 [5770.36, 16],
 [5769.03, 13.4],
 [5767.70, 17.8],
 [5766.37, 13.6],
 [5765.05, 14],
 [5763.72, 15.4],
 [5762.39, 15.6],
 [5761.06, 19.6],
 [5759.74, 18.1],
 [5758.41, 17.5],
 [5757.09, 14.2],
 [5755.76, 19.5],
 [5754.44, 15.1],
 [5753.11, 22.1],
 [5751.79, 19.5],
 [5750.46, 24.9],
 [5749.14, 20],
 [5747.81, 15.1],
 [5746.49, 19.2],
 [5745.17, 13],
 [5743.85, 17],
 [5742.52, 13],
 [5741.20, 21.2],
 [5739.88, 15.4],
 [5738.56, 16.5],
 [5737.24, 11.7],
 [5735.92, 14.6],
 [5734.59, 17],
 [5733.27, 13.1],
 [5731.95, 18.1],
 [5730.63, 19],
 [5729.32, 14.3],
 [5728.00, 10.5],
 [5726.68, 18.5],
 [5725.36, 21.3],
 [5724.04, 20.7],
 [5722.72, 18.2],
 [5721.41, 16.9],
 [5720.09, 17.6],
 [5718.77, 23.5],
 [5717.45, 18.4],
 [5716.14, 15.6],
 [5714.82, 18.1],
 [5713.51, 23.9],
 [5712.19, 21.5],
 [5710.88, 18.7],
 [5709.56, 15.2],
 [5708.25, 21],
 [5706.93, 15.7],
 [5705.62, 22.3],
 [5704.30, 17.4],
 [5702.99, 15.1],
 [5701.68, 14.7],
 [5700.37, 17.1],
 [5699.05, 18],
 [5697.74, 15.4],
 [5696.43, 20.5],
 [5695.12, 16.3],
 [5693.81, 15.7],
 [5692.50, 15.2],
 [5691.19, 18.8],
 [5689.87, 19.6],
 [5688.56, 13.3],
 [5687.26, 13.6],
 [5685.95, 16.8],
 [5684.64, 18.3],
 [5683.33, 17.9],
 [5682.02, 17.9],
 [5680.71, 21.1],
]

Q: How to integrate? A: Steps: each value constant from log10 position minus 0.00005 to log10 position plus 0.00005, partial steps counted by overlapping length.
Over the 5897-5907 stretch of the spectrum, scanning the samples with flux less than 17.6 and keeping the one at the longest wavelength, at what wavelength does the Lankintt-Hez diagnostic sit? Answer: 5906.13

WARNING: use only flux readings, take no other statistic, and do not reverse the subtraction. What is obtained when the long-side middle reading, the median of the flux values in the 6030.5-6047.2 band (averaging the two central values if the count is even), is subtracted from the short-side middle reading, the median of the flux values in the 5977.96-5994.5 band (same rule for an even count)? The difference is -2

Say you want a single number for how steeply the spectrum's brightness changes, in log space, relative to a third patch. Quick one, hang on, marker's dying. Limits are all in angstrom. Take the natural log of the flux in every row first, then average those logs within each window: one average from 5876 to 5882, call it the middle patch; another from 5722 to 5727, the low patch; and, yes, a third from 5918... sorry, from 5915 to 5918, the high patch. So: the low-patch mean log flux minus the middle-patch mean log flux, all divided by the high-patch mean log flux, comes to 0.21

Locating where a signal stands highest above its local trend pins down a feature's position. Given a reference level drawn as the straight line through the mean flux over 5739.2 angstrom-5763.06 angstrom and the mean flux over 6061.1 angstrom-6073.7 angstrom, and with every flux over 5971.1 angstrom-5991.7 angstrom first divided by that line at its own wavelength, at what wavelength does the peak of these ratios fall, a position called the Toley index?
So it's 5991.05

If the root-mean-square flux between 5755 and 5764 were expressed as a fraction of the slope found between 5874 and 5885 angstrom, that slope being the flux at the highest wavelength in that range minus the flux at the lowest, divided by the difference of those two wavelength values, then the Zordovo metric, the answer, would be -409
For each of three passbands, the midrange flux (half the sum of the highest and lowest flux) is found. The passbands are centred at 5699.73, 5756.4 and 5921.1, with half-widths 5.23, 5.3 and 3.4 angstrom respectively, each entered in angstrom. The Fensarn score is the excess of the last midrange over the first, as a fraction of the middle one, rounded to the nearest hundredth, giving -0.20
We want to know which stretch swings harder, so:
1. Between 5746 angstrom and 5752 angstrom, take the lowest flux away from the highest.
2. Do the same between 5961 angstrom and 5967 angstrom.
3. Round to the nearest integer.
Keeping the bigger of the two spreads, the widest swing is 10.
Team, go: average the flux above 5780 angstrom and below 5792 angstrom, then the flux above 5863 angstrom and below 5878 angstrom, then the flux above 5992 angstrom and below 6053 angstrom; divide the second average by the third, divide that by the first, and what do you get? 0.050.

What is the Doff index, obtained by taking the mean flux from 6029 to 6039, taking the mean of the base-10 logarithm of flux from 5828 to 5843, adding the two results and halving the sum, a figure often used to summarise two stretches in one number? 9.5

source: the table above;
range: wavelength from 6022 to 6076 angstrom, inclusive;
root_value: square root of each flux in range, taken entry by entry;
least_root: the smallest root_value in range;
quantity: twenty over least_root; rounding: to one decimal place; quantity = 5.2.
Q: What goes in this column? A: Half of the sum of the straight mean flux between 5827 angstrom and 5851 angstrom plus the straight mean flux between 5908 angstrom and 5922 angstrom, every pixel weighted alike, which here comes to 14.9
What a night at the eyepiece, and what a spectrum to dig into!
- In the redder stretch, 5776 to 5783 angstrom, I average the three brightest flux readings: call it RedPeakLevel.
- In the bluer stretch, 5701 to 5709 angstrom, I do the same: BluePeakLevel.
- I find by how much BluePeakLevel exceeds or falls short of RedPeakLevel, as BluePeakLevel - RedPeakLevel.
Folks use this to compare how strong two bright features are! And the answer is 2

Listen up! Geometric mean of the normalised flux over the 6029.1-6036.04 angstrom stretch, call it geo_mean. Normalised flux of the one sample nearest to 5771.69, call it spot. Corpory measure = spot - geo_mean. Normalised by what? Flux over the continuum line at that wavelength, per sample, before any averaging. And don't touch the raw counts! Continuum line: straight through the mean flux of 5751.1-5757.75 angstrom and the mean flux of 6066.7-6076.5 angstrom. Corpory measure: 0.0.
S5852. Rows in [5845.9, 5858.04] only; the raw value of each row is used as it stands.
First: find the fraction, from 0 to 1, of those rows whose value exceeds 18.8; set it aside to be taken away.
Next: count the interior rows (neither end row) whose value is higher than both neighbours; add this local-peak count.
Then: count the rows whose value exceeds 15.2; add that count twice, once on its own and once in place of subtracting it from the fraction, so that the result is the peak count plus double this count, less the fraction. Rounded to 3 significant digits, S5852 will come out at 12.0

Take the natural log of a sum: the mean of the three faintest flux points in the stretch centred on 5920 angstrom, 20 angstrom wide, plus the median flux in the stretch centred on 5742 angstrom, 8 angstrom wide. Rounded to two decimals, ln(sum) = 3.31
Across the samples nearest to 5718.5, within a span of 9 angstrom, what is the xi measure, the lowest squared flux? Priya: 243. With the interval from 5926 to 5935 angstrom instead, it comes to 159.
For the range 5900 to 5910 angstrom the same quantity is 106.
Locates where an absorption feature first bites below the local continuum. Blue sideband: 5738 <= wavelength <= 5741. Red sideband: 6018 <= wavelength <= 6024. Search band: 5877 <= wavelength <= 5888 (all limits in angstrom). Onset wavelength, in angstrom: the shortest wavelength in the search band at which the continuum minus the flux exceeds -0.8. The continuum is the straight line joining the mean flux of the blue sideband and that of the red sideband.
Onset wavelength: 5877.64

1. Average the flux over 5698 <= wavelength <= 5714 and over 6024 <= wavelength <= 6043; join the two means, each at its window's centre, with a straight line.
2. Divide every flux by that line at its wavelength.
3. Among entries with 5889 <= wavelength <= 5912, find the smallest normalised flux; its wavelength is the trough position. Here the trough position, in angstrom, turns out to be 5889.83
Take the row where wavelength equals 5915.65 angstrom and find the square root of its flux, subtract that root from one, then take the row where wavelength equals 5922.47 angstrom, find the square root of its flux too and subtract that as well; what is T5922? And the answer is -6.1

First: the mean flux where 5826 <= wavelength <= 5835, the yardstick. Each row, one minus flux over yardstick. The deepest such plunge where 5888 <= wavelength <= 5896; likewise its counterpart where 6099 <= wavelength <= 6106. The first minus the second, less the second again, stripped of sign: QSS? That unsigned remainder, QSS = 0.64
